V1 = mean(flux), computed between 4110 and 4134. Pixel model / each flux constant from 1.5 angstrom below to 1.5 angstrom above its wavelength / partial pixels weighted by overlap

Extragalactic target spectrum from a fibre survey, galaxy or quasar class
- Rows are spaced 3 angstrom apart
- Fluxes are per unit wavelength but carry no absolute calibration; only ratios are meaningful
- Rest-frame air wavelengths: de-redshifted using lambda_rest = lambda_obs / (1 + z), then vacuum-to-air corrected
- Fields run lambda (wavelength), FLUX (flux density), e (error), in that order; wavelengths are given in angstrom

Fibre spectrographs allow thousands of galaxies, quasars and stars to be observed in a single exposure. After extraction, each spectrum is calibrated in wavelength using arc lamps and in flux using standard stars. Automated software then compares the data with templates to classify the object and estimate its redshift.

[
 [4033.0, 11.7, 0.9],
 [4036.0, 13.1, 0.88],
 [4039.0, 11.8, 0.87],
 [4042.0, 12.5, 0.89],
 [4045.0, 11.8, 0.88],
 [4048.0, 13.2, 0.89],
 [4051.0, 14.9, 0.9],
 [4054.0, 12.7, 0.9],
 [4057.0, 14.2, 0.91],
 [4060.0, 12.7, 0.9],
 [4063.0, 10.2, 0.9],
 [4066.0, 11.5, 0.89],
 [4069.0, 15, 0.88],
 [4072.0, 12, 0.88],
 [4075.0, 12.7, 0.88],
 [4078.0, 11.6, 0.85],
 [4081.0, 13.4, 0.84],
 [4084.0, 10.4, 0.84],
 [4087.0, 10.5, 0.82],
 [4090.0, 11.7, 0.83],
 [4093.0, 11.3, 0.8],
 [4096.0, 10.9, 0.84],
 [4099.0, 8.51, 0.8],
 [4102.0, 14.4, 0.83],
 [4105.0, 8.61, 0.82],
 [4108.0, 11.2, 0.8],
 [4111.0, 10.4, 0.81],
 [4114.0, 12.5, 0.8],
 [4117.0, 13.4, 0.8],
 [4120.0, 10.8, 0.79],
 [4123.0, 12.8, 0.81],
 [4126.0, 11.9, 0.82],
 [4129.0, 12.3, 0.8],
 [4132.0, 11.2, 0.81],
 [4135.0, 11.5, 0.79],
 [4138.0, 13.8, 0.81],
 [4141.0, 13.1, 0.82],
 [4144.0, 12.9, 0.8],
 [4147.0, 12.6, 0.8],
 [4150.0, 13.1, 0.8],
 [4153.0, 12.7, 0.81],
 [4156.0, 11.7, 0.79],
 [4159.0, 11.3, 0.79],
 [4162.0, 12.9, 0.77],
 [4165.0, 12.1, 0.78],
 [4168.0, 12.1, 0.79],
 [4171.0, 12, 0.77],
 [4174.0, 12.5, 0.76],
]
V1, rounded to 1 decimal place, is 11.9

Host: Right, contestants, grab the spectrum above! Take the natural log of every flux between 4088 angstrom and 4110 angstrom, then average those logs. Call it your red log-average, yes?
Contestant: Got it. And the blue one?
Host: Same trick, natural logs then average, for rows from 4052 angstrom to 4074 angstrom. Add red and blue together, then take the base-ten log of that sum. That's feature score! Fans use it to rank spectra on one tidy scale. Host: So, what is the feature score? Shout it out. 0.691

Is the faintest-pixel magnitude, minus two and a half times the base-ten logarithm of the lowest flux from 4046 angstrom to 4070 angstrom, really -2.52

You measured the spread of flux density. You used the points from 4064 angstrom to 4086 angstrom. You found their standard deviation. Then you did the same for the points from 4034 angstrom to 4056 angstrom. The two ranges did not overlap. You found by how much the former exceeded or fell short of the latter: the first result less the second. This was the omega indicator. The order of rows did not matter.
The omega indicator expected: 0.4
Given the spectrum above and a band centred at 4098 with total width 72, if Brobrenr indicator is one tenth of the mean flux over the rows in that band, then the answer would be 1.16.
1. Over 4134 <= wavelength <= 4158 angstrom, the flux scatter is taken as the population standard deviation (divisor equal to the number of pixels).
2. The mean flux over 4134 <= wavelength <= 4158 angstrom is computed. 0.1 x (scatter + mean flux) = 1.34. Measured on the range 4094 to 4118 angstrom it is 1.32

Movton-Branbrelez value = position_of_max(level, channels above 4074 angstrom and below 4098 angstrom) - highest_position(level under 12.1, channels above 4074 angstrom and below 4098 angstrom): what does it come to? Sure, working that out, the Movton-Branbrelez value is -15 angstrom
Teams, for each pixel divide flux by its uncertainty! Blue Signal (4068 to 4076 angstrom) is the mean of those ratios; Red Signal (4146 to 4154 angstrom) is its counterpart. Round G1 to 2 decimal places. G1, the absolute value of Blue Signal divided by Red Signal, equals 0.94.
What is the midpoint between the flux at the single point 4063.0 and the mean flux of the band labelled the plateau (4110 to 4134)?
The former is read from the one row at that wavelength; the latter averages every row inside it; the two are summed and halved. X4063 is 11.1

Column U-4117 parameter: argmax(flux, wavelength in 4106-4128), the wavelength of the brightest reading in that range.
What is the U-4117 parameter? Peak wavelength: 4117.0 angstrom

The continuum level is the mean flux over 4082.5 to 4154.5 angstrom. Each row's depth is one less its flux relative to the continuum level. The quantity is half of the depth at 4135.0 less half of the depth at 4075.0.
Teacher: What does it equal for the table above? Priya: 0.05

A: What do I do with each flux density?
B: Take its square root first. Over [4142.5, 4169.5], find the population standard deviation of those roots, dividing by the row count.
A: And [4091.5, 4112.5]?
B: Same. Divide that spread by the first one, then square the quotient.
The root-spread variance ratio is 11.1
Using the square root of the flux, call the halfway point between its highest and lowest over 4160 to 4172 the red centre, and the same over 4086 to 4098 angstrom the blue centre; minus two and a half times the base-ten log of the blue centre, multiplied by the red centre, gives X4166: -4.61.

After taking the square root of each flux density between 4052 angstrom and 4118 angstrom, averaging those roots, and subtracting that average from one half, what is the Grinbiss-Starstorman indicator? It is -2.93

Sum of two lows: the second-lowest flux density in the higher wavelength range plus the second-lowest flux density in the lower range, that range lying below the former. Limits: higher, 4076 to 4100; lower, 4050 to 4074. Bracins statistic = 21.9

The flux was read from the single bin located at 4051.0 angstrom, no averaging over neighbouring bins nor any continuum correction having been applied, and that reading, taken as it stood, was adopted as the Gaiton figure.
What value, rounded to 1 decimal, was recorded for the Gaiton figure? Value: 14.9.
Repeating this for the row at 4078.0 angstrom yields 11.6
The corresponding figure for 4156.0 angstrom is 11.7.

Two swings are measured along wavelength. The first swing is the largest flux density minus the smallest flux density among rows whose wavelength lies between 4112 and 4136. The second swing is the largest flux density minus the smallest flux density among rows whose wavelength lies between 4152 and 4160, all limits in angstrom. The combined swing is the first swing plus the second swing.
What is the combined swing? 4.0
